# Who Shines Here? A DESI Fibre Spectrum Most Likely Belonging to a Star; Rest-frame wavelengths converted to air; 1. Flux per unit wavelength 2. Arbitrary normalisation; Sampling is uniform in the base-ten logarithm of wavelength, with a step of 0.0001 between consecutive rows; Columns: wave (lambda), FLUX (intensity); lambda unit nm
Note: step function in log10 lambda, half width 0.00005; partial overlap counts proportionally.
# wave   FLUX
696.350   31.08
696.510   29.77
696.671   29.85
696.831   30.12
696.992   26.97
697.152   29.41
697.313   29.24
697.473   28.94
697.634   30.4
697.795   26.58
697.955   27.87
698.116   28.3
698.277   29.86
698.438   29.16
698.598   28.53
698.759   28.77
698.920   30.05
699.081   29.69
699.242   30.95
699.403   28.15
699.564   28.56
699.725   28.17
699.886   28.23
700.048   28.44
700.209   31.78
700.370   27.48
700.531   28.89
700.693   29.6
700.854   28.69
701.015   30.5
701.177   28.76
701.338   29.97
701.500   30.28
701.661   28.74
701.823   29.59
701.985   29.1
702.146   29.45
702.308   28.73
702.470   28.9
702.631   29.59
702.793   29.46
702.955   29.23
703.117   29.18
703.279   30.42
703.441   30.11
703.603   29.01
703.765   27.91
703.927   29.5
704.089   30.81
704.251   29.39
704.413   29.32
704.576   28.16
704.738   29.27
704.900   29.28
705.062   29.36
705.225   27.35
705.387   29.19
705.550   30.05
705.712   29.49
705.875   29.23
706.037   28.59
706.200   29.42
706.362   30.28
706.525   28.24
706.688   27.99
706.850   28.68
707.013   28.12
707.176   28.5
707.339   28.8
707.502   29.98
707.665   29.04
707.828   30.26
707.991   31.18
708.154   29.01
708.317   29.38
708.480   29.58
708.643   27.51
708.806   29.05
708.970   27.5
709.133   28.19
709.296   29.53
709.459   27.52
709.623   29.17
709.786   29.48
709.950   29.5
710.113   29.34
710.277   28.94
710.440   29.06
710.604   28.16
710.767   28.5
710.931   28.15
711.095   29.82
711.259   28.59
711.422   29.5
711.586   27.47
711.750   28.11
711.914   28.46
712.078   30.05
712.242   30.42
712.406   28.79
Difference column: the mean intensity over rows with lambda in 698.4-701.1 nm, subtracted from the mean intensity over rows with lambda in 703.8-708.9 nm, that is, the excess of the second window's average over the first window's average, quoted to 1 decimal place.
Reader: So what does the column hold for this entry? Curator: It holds 0.0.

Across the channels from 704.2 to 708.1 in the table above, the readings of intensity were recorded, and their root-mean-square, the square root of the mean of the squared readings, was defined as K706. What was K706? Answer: 29.1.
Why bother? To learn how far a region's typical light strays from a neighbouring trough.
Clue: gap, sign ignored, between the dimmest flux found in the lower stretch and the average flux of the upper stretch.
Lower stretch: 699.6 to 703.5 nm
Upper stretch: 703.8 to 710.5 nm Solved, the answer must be 1.6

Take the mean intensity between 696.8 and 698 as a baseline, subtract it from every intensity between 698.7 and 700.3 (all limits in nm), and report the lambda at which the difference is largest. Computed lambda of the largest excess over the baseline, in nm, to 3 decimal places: 700.209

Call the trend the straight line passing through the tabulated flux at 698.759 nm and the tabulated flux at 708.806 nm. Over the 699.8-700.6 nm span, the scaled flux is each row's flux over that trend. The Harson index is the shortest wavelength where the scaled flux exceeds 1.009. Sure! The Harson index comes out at 700.209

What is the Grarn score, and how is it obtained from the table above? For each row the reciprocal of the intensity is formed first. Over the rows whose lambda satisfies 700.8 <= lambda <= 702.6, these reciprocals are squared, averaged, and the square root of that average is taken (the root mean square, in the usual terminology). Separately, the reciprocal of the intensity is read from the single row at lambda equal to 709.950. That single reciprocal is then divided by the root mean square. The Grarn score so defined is 0.99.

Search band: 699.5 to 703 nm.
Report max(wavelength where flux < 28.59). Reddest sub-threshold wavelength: 700.370 nm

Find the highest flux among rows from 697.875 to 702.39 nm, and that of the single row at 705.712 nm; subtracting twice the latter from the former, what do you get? -27.2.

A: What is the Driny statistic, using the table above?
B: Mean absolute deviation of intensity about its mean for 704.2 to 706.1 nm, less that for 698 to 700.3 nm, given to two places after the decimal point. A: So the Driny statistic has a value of -0.40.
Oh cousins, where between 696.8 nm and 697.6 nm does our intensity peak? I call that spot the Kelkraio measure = 696.831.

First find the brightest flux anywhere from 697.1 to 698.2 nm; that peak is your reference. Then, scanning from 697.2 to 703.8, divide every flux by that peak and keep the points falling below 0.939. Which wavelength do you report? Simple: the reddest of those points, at 703.765 nm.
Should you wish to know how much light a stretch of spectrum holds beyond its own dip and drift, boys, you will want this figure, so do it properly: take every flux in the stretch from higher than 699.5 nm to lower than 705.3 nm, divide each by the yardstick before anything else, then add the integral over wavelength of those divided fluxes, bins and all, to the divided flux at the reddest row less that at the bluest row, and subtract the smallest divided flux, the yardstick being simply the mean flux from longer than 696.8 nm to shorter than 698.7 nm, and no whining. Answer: 4.9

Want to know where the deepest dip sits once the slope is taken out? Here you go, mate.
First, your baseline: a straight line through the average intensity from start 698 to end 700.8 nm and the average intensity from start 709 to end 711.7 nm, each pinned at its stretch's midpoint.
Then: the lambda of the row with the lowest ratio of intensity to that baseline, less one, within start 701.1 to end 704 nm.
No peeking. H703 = 703.765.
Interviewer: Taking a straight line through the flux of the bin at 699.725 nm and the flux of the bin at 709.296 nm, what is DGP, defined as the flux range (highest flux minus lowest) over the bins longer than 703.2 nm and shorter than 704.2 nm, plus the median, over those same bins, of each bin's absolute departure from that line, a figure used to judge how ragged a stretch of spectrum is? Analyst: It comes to 4.0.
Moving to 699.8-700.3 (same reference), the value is 3.8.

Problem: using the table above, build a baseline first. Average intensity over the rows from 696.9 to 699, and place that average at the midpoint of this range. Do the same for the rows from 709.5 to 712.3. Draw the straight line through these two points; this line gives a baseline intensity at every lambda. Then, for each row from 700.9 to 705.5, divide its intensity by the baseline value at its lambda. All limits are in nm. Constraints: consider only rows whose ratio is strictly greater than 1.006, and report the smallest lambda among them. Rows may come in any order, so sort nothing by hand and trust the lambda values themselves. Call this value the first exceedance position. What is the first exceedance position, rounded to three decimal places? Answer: 701.015 nm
